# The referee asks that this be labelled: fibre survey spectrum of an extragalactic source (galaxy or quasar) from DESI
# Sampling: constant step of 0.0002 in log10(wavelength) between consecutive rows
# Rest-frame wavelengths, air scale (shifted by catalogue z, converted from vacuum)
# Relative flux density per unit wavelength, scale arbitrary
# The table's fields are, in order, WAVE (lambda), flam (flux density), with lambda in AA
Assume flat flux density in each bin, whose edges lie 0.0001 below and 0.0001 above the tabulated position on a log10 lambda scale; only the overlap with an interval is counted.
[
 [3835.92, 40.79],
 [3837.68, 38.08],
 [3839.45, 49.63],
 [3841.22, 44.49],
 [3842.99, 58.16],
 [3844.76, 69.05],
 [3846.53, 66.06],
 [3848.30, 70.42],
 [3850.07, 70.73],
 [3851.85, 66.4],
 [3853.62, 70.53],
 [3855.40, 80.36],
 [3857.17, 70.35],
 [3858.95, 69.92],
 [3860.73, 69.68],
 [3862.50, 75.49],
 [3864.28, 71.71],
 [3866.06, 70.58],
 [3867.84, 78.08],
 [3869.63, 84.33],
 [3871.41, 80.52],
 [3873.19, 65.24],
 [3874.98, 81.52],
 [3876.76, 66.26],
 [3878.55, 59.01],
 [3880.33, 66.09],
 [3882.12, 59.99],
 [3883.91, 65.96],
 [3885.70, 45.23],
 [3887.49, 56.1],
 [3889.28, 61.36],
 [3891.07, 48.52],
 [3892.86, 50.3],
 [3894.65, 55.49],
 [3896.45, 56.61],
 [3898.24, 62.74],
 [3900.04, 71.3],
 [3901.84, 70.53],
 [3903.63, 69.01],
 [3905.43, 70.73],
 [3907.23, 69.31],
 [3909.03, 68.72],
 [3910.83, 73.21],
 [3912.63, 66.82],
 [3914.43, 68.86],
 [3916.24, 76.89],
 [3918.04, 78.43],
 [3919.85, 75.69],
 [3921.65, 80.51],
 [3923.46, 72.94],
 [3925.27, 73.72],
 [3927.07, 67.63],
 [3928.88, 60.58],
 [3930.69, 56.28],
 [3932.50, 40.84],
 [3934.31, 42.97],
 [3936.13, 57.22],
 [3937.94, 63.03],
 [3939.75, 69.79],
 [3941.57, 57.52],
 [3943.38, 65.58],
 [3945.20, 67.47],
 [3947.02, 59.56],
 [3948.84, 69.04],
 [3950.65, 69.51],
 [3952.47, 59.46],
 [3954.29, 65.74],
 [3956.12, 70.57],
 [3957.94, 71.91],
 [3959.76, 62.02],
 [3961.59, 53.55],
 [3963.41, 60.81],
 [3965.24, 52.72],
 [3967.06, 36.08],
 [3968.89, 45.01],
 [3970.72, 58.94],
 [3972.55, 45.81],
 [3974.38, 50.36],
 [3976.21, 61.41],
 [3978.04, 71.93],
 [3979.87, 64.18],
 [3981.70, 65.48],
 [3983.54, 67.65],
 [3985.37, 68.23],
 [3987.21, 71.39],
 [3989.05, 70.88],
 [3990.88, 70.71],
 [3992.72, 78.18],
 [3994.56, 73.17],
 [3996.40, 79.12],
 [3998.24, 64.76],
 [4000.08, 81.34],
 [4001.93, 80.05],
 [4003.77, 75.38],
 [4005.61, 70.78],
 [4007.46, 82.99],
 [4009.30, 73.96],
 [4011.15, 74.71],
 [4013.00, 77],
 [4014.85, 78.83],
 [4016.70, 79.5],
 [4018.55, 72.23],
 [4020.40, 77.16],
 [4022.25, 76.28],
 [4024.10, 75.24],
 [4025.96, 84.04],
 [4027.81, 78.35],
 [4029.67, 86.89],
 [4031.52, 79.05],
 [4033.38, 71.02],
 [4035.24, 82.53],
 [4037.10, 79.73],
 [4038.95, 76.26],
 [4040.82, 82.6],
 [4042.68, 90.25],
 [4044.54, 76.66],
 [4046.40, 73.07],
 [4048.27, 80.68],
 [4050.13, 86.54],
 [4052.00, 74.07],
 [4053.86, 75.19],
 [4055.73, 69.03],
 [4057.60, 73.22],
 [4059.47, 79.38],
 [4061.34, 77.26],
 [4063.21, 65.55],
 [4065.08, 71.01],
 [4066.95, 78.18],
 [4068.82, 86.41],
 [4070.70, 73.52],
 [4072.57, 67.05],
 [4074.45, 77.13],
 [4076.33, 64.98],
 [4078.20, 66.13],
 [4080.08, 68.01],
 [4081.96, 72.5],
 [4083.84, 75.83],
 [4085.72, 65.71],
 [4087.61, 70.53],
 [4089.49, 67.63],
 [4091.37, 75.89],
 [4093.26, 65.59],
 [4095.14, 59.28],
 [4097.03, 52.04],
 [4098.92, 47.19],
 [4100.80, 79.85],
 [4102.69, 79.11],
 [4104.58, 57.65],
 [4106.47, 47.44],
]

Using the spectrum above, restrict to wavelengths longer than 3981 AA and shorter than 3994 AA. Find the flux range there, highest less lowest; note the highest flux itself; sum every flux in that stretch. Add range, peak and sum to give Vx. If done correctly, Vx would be 583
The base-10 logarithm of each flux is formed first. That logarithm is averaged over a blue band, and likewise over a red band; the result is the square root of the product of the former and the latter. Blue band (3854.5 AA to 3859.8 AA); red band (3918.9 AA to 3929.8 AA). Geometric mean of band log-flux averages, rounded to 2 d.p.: 1.86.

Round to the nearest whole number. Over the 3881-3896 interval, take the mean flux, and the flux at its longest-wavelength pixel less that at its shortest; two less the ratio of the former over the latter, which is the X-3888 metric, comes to 14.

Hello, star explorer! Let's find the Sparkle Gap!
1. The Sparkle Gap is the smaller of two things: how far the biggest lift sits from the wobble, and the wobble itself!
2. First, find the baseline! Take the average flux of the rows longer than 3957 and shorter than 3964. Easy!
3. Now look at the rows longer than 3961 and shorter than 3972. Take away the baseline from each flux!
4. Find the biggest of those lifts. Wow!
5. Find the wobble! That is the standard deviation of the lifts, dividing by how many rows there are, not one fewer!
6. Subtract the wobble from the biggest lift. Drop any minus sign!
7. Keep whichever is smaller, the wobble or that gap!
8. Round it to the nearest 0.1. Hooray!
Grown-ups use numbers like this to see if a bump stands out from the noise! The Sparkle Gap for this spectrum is 8.4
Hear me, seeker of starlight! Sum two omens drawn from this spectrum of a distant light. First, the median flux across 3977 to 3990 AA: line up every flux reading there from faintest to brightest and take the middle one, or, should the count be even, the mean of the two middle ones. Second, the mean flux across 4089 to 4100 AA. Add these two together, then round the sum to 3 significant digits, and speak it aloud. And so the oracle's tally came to 130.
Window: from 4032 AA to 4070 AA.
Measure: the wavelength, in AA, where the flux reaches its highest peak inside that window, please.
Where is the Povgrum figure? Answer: 4042.68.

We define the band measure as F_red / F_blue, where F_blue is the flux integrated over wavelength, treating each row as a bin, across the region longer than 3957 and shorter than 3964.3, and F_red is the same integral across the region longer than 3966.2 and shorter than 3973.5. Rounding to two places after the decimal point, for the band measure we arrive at 0.75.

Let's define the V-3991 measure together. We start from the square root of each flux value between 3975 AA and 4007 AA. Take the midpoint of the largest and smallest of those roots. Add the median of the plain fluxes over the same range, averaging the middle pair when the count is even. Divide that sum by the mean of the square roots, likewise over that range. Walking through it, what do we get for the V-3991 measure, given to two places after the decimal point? 9.39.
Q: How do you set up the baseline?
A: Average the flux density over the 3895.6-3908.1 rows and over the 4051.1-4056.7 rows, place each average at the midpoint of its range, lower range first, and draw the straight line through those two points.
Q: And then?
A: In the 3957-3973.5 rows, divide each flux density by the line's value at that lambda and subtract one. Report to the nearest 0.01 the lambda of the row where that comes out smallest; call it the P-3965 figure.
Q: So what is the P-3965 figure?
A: 3967.06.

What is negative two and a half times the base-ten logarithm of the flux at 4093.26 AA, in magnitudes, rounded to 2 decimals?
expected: -4.54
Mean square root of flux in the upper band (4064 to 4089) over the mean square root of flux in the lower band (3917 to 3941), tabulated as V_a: 1.06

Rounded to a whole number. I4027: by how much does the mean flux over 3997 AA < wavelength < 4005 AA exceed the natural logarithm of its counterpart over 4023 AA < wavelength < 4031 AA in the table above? 71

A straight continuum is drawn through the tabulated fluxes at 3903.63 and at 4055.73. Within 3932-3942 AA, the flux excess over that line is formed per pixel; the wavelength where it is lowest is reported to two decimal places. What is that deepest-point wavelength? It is 3932.50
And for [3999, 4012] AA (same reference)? 4005.61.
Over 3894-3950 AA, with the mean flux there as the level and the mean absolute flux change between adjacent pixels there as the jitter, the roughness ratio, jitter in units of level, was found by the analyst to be 0.082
